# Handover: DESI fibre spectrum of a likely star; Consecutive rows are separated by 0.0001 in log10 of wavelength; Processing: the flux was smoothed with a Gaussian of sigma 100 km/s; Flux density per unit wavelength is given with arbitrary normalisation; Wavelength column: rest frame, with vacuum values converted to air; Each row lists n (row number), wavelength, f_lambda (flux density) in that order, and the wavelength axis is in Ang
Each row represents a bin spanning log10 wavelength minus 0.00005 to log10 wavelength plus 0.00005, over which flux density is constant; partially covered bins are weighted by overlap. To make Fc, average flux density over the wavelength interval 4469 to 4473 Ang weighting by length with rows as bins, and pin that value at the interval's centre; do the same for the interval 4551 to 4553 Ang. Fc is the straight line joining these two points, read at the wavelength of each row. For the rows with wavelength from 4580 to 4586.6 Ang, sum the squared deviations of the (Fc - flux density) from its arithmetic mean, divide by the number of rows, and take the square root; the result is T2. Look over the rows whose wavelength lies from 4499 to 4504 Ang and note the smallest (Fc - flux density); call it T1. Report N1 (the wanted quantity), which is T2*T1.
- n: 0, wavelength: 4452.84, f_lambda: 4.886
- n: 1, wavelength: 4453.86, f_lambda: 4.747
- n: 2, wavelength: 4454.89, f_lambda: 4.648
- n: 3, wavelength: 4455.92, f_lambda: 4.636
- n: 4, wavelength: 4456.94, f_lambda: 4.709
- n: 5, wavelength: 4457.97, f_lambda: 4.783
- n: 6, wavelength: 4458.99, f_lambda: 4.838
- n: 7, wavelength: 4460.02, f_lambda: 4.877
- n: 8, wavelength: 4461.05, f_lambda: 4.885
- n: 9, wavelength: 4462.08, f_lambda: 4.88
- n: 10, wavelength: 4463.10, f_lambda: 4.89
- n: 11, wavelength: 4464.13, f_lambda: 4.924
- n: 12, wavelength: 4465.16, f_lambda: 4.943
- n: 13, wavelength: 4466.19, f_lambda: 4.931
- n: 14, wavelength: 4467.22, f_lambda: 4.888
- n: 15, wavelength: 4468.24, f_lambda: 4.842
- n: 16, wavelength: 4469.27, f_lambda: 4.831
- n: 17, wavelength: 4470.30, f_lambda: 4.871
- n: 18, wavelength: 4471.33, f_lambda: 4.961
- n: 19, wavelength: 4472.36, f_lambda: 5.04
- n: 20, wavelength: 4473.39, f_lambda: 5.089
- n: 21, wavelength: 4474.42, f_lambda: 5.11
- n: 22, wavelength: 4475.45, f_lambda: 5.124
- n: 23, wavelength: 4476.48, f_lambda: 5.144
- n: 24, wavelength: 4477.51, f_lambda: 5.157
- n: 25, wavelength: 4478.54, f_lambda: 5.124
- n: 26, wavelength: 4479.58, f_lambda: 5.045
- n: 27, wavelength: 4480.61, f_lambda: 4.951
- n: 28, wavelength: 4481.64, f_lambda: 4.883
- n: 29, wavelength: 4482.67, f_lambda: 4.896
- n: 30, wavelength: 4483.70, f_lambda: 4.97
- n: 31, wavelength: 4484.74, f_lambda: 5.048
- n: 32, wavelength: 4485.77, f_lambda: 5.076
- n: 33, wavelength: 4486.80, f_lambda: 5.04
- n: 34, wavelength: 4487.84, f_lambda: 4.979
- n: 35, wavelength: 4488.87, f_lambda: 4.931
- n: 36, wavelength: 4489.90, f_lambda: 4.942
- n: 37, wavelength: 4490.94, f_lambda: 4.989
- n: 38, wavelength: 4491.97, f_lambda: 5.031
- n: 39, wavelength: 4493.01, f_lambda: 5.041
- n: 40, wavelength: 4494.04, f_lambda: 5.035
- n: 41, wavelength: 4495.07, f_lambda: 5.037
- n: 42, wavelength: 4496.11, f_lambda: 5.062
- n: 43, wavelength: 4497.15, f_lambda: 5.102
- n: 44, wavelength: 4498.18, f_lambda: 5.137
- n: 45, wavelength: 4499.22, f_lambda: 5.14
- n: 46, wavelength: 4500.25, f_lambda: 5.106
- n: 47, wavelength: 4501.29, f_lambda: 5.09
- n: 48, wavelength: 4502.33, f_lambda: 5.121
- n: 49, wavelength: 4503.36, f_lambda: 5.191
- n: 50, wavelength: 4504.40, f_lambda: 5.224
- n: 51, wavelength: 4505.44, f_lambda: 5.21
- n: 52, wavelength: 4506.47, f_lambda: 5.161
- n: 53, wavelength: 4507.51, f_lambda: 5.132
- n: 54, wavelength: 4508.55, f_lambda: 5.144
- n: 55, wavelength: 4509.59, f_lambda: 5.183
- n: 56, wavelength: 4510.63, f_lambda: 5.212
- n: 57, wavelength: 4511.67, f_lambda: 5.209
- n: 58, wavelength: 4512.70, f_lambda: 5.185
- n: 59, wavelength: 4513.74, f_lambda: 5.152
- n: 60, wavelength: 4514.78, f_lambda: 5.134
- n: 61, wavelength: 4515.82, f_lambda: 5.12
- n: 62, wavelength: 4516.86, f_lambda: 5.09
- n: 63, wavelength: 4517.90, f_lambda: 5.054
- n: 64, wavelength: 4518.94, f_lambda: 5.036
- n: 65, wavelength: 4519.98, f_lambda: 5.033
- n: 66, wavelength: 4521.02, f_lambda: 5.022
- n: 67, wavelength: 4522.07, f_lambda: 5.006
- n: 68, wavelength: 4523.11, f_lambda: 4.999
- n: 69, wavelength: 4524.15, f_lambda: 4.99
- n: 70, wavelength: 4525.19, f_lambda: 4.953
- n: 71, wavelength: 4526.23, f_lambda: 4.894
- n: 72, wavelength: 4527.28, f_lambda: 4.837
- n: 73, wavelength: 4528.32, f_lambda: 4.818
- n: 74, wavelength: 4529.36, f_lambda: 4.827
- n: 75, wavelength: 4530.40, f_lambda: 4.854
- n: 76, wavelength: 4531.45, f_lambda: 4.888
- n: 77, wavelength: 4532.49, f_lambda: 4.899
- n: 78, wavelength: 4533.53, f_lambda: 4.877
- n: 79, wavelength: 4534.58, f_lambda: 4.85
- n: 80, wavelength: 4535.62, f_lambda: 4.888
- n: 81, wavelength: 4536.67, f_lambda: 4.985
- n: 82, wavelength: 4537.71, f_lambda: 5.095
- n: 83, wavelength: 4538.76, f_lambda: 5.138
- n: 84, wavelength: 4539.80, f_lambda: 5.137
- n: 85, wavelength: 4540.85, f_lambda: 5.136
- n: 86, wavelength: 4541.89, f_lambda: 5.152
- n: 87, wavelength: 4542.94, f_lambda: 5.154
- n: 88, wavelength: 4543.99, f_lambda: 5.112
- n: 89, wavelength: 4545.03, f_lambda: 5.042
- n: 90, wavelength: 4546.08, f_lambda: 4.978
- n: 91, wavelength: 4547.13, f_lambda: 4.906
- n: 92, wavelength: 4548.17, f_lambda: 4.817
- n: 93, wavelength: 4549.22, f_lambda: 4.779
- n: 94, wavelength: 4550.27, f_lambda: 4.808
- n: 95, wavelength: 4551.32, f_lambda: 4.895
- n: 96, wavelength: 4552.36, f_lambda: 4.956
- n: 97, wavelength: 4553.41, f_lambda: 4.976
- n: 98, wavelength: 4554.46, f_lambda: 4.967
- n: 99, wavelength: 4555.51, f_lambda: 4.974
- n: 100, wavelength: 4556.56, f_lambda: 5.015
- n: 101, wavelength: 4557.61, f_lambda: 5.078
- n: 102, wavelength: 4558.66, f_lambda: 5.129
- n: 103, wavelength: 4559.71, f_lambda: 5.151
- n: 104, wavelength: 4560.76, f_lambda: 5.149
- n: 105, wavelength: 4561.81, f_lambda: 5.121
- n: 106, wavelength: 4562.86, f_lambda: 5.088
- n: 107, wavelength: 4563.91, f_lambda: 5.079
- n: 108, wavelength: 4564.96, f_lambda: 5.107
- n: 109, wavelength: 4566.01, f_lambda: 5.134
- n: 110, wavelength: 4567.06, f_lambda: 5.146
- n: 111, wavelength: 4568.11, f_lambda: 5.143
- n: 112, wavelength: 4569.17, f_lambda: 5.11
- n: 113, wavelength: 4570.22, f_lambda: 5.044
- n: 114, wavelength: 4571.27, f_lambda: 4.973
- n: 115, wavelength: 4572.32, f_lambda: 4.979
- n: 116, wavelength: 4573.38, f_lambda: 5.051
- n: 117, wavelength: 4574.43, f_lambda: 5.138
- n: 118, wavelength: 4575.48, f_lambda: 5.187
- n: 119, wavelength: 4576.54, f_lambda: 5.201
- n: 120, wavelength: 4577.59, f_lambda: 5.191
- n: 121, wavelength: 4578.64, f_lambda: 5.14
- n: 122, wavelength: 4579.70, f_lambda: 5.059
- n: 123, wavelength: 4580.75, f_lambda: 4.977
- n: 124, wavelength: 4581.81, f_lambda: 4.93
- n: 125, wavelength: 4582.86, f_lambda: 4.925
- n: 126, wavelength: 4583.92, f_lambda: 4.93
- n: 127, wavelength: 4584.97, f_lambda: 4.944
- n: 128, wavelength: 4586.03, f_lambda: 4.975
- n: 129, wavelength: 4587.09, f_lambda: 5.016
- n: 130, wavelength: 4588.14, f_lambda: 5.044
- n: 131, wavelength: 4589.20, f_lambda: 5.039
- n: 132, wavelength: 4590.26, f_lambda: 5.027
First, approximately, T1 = -0.25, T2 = 0.021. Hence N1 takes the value -0.0054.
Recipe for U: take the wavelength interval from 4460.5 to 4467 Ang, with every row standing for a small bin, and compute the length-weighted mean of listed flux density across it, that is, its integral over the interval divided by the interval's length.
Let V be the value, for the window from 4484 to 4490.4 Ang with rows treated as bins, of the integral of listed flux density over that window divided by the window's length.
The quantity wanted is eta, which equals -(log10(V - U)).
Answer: 1.0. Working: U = 4.90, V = 5.00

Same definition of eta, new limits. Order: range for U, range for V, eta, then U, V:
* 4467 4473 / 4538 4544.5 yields 0.7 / 4.92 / 5.13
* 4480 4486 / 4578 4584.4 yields 1.6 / 4.97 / 5.00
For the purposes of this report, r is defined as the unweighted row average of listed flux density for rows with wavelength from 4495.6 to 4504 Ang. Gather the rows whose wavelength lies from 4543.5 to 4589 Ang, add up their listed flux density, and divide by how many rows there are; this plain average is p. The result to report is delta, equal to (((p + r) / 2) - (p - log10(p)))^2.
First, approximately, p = 5.03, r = 5.12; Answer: 0.56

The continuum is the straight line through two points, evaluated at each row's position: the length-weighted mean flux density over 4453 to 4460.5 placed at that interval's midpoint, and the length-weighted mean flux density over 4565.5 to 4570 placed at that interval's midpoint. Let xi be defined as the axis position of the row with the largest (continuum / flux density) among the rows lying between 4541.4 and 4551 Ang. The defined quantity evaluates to 4549.22 Ang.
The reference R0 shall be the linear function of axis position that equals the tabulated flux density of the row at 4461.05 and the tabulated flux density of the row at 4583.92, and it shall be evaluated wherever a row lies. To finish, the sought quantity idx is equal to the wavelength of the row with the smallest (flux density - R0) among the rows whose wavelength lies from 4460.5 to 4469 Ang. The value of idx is 4468.24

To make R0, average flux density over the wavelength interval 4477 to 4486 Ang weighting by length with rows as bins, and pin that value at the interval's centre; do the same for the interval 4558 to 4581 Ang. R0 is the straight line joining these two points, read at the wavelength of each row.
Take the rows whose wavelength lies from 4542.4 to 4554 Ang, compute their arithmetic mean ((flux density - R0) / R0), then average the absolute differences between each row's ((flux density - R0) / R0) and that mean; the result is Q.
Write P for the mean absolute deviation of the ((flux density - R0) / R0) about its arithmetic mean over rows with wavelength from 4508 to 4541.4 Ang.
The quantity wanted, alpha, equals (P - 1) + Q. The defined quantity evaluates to -0.958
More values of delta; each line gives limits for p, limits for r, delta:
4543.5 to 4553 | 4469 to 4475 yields 0.52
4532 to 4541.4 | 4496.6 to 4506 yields 0.60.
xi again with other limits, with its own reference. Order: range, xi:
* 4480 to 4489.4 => 4481.64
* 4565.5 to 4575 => 4571.27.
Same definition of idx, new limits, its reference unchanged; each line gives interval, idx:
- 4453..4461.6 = 4455.92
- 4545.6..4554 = 4549.22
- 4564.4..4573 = 4571.27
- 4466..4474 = 4469.27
